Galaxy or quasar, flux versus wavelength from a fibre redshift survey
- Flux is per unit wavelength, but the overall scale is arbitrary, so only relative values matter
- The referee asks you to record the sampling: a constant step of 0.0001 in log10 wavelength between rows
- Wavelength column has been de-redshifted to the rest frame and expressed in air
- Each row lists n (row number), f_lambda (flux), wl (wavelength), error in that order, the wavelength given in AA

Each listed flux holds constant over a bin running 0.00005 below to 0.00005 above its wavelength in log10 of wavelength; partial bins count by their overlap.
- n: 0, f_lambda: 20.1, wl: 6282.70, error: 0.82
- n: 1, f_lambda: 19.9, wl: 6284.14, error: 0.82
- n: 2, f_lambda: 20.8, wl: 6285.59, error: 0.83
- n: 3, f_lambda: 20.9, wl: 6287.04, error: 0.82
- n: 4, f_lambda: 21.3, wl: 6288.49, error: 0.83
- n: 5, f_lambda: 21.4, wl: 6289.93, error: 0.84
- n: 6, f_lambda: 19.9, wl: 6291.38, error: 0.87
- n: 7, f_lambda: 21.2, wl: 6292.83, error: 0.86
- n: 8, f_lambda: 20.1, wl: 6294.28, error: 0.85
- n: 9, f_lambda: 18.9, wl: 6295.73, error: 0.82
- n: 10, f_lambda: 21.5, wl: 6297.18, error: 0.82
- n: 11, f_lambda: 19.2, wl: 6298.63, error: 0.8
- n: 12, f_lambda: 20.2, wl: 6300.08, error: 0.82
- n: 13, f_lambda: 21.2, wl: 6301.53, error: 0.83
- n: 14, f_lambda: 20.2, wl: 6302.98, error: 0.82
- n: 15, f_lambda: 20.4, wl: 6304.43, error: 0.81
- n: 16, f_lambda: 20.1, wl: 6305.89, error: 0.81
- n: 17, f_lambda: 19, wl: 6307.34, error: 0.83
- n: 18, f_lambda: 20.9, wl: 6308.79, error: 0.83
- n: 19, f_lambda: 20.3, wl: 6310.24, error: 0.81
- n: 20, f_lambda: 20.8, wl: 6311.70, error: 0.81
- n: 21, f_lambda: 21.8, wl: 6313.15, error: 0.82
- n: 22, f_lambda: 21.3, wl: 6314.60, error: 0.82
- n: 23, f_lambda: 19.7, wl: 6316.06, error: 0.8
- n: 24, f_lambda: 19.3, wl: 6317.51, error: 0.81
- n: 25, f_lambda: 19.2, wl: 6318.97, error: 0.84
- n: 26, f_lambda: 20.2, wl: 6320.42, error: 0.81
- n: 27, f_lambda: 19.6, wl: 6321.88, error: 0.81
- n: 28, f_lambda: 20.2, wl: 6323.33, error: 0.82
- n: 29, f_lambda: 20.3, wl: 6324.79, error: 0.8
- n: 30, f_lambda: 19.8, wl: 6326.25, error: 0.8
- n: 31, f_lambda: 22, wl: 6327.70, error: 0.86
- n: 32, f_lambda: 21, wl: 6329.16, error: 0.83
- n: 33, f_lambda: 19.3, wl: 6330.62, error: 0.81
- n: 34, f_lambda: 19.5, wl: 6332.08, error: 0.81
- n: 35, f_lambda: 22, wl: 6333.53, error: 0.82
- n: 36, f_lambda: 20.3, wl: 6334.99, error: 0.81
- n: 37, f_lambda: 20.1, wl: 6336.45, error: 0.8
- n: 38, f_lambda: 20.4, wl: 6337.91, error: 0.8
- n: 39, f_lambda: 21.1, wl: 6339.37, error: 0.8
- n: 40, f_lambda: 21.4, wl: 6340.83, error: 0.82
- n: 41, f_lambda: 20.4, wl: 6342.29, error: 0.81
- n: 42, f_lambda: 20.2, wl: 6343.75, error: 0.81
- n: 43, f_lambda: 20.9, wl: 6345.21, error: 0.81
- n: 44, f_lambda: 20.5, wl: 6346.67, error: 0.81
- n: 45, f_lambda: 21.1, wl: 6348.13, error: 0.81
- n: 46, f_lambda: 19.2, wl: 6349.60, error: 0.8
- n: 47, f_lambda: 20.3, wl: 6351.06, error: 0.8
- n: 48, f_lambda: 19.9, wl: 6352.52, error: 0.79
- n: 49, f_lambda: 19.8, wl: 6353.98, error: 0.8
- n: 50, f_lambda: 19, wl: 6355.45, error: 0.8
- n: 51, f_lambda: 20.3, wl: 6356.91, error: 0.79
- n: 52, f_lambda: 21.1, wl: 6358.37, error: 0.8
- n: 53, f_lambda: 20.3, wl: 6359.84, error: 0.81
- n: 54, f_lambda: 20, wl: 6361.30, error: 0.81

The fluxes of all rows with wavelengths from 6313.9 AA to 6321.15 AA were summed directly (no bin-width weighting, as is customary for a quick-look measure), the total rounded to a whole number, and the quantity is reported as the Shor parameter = 100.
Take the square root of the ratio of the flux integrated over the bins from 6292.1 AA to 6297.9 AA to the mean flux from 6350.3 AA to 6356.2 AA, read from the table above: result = 2.45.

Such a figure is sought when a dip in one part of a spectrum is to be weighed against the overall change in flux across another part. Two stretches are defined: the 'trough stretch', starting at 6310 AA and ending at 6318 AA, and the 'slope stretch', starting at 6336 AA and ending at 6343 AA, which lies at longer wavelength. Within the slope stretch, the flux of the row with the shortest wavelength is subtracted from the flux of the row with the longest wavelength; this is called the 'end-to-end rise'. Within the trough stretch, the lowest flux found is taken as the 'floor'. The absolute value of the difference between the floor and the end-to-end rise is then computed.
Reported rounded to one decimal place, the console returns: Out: 19.0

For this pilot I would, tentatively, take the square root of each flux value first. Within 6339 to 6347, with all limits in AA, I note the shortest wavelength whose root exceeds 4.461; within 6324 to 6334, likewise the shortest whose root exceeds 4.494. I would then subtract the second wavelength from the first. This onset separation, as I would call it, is 14.6 AA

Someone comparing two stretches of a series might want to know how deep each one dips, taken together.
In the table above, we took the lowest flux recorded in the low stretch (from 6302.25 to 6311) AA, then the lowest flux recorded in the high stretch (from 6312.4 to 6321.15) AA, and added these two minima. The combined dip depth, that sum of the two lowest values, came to 38.2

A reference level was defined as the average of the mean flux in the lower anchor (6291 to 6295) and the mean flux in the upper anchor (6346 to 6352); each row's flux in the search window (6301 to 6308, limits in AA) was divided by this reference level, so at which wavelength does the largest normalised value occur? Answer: 6301.53 AA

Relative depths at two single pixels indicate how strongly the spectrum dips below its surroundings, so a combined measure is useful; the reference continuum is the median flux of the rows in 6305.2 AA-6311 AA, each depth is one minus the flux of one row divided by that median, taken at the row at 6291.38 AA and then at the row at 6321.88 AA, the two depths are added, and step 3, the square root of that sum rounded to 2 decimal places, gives 0.21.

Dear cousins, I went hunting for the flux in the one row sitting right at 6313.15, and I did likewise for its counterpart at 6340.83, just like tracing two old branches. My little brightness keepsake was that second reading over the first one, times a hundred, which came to 98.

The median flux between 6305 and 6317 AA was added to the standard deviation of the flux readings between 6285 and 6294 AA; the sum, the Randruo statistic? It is 21.1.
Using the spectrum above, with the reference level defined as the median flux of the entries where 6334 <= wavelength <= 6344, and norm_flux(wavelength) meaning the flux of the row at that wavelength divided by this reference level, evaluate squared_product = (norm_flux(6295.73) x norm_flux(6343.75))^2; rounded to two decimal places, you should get 0.84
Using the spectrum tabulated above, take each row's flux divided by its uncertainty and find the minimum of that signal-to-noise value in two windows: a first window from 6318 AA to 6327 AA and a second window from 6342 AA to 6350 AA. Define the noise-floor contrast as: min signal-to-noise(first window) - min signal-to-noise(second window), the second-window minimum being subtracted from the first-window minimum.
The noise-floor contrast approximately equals -1.1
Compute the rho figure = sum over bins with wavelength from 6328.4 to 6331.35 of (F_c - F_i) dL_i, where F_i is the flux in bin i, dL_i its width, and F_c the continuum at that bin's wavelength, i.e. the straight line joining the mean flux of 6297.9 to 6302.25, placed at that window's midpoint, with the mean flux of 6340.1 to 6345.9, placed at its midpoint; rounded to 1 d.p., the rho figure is 1.2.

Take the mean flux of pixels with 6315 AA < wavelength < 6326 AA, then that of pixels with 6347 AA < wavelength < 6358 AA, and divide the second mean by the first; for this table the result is 1.01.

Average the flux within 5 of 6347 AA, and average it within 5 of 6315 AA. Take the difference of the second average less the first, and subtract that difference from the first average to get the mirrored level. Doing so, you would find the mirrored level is 20.4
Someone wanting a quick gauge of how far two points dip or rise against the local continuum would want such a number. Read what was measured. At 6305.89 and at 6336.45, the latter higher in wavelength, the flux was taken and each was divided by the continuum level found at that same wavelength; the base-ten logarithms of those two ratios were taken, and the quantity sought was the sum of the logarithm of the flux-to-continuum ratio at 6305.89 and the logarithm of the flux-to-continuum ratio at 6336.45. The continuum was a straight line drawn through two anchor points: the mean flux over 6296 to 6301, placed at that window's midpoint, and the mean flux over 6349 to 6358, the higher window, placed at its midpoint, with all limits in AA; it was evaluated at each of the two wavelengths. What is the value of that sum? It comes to 0.00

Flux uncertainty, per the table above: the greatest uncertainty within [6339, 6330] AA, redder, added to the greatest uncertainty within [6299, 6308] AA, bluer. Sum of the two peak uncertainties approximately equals 1.65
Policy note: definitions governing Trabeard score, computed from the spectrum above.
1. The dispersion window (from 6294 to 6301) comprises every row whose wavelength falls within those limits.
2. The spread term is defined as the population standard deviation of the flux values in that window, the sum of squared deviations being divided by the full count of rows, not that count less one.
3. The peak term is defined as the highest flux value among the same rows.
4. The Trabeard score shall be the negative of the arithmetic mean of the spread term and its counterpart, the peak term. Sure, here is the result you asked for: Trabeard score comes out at -11.2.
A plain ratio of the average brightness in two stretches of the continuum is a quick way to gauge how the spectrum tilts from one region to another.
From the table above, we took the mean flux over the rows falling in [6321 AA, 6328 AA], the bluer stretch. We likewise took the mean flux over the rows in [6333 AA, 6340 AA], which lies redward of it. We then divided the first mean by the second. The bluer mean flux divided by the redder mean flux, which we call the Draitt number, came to 0.98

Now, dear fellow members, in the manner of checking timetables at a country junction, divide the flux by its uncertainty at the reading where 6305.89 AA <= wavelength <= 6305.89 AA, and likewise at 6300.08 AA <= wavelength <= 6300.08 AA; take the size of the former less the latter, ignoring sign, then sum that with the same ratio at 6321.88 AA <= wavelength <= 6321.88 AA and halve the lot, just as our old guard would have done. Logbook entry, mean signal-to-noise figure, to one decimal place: 12.2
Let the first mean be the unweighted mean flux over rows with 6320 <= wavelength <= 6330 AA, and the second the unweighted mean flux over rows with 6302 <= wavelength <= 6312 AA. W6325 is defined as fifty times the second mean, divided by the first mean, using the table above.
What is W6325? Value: 49.5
